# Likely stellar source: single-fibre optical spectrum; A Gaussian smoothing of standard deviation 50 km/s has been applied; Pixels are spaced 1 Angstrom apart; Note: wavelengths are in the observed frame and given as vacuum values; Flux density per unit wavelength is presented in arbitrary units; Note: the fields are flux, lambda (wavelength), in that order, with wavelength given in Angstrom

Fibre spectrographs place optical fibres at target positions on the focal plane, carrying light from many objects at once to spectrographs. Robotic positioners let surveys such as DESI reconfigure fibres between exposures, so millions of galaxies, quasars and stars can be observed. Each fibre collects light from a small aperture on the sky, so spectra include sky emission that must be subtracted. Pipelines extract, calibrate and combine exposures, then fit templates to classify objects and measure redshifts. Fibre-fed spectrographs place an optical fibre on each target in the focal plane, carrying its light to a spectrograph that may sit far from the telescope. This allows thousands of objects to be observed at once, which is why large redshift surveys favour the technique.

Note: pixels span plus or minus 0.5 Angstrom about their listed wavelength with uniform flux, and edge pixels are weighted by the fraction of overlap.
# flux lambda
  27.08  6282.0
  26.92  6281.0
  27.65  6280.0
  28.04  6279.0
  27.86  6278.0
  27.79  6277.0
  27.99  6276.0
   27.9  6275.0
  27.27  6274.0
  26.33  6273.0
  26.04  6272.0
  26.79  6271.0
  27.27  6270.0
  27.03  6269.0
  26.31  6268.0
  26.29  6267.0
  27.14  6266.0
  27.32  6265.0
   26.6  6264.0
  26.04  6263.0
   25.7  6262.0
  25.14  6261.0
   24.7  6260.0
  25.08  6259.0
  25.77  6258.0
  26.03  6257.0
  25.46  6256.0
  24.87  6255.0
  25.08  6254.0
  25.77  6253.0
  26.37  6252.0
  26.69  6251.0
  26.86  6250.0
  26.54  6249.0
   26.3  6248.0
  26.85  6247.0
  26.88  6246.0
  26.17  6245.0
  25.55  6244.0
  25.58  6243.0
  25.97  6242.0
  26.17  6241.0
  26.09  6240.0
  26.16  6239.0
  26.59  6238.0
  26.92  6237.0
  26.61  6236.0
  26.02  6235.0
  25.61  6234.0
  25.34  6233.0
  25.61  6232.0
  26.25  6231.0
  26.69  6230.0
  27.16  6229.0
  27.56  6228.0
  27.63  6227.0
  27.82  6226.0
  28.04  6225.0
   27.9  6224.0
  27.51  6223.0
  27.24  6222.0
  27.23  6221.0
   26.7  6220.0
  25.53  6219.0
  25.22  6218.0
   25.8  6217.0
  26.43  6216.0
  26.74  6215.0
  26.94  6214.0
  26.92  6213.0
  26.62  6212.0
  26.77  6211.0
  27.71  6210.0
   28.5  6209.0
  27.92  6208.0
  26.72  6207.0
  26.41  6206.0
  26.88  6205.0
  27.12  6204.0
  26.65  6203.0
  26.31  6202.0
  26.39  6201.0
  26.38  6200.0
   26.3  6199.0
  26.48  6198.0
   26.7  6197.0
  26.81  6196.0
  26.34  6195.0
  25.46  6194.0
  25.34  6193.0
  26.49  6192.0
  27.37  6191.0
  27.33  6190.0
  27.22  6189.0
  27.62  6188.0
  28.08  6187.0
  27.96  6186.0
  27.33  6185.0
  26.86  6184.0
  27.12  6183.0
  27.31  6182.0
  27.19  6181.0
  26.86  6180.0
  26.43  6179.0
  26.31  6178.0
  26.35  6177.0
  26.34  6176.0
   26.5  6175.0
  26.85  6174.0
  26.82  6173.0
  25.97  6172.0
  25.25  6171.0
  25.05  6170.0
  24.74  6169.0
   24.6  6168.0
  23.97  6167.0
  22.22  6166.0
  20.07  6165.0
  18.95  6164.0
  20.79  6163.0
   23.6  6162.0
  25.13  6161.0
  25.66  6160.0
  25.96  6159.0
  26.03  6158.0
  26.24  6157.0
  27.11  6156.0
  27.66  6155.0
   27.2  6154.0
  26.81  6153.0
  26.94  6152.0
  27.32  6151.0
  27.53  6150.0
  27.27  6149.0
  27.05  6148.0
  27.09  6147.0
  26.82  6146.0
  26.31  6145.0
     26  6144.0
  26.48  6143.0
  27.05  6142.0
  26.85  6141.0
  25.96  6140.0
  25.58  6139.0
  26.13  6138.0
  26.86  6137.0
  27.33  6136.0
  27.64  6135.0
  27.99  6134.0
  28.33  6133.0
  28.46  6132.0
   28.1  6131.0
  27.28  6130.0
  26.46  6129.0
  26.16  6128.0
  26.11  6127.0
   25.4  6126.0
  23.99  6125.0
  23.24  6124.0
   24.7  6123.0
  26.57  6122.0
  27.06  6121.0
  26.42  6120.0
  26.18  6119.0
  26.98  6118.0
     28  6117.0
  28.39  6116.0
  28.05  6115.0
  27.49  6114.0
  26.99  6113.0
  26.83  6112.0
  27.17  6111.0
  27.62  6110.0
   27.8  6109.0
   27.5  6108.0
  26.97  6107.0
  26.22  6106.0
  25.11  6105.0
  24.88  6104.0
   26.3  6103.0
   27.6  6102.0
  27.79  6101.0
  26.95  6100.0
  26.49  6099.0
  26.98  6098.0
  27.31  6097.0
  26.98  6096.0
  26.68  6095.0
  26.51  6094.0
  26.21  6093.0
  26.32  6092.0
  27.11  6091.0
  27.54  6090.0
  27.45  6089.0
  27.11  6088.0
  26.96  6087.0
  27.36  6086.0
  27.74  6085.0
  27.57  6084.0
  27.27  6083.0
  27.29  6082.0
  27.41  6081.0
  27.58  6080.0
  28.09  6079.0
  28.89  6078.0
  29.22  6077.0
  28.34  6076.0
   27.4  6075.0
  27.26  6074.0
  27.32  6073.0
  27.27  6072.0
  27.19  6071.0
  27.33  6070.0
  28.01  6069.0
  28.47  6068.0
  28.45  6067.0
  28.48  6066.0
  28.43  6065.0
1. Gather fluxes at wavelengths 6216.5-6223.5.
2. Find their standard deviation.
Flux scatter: 0.9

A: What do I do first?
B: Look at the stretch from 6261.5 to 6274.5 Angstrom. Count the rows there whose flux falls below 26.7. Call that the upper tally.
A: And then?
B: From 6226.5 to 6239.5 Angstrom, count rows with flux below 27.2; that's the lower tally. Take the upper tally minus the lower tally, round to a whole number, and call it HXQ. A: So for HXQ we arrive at -4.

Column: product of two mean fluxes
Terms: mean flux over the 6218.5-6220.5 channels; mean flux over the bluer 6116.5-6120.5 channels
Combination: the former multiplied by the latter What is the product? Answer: 702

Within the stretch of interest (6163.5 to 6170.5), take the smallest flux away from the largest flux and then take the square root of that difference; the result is 2.47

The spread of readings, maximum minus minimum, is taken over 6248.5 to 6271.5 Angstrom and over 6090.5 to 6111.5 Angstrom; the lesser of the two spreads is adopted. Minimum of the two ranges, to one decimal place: 2.6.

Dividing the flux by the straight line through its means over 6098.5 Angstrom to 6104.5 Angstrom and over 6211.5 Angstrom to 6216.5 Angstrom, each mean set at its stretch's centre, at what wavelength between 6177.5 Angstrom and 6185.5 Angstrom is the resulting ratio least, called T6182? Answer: 6178.0 Angstrom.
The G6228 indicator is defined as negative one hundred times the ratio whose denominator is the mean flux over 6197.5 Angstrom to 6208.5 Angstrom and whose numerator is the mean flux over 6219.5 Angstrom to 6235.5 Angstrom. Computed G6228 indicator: -101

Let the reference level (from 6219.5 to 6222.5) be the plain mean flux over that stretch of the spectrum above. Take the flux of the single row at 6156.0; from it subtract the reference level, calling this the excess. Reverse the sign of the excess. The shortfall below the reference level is -0.1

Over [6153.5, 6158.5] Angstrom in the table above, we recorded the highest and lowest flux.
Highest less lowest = 1.6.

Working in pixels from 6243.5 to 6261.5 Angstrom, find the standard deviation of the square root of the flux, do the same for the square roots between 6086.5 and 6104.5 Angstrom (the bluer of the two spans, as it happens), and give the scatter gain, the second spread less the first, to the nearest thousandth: -0.006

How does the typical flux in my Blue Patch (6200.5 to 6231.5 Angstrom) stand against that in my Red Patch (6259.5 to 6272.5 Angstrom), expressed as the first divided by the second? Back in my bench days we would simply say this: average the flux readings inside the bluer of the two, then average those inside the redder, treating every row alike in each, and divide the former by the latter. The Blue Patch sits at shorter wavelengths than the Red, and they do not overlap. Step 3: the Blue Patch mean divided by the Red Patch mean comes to 1.02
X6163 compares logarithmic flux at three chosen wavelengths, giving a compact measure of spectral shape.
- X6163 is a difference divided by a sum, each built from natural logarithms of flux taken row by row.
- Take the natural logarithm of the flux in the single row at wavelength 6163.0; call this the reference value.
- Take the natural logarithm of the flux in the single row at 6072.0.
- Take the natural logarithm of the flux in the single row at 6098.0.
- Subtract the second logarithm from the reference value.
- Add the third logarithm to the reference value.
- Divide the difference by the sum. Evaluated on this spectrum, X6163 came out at -0.043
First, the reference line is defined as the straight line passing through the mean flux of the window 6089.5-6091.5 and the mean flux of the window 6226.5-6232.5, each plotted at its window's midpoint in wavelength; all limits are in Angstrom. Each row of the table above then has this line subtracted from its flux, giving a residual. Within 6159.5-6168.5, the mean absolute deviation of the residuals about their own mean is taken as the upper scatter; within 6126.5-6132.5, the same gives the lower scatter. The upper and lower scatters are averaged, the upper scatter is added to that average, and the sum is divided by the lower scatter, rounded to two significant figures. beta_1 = 4.0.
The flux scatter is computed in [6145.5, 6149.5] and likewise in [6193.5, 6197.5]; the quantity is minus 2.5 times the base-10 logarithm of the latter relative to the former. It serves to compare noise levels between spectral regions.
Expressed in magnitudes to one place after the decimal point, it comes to -1.3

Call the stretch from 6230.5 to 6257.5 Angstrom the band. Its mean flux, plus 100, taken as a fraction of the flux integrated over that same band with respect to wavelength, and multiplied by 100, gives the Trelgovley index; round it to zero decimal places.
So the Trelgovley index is 18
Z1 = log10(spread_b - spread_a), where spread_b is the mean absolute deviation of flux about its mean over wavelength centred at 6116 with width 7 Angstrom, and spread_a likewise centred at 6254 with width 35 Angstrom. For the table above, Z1 -1.2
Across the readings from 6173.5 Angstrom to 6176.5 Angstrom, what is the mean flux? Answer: 26.6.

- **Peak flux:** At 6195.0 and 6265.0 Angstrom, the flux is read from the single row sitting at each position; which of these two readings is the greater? 27.3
